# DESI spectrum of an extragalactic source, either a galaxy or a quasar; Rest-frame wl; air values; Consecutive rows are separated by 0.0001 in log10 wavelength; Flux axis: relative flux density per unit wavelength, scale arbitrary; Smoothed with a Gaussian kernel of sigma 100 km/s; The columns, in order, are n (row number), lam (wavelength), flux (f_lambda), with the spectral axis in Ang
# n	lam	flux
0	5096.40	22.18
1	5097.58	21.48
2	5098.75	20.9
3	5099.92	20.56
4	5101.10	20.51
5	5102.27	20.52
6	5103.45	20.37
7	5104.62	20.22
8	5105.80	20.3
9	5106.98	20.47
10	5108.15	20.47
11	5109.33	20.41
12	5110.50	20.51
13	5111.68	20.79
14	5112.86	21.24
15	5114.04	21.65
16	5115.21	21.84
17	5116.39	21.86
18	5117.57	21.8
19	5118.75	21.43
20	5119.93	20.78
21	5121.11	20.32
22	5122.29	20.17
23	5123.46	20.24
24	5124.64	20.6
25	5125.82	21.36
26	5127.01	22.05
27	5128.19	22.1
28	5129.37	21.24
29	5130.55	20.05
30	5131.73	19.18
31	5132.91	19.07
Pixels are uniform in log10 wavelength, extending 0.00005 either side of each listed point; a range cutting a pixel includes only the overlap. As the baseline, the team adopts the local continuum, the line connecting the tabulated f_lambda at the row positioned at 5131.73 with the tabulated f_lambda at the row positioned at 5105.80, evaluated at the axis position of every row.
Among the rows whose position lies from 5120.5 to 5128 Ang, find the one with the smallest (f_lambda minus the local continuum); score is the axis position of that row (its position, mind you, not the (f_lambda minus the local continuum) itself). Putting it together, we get 5122.29 Ang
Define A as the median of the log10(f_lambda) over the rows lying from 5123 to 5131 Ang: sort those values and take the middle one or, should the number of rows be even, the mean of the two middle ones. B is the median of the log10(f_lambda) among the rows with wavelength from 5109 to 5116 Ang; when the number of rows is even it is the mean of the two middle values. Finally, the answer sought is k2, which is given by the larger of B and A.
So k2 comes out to 1.33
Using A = 1.33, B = 1.32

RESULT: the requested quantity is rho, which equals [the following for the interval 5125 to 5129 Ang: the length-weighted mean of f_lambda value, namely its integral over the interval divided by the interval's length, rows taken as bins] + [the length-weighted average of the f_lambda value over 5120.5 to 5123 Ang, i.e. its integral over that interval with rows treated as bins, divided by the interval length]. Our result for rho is 42.0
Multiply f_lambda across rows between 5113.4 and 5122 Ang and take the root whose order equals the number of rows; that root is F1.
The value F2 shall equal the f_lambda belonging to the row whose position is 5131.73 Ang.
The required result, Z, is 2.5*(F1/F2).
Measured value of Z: 2.79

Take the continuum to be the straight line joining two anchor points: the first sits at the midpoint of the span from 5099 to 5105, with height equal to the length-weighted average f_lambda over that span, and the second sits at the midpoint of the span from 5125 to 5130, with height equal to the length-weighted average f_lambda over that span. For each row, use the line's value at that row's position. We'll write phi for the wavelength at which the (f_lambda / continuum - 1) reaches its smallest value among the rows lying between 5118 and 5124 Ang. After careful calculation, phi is 5122.29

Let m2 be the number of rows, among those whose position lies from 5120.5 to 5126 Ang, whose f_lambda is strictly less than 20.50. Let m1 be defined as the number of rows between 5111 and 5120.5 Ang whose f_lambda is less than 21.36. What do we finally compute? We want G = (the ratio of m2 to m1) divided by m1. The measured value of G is 0.33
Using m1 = 3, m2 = 3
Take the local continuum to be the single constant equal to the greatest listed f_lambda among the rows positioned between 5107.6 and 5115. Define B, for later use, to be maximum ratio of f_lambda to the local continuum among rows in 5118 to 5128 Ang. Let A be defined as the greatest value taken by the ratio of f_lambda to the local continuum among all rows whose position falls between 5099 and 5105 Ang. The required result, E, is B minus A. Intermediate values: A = 0.95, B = 1.018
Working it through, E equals 0.069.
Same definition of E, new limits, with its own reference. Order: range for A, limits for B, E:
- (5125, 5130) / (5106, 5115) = -0.021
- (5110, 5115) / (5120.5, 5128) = 0.018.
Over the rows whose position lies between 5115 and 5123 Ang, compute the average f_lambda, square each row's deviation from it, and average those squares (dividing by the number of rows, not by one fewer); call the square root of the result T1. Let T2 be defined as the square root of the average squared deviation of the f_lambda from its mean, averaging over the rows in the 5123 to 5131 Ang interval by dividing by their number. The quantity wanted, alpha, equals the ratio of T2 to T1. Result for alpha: 1.1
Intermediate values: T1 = 0.68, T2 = 0.8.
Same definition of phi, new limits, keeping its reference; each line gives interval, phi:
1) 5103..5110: 5109.33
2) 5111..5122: 5121.11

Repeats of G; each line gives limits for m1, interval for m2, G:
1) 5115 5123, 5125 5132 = 0.22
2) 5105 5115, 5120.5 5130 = 0.06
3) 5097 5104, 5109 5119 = 0.04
